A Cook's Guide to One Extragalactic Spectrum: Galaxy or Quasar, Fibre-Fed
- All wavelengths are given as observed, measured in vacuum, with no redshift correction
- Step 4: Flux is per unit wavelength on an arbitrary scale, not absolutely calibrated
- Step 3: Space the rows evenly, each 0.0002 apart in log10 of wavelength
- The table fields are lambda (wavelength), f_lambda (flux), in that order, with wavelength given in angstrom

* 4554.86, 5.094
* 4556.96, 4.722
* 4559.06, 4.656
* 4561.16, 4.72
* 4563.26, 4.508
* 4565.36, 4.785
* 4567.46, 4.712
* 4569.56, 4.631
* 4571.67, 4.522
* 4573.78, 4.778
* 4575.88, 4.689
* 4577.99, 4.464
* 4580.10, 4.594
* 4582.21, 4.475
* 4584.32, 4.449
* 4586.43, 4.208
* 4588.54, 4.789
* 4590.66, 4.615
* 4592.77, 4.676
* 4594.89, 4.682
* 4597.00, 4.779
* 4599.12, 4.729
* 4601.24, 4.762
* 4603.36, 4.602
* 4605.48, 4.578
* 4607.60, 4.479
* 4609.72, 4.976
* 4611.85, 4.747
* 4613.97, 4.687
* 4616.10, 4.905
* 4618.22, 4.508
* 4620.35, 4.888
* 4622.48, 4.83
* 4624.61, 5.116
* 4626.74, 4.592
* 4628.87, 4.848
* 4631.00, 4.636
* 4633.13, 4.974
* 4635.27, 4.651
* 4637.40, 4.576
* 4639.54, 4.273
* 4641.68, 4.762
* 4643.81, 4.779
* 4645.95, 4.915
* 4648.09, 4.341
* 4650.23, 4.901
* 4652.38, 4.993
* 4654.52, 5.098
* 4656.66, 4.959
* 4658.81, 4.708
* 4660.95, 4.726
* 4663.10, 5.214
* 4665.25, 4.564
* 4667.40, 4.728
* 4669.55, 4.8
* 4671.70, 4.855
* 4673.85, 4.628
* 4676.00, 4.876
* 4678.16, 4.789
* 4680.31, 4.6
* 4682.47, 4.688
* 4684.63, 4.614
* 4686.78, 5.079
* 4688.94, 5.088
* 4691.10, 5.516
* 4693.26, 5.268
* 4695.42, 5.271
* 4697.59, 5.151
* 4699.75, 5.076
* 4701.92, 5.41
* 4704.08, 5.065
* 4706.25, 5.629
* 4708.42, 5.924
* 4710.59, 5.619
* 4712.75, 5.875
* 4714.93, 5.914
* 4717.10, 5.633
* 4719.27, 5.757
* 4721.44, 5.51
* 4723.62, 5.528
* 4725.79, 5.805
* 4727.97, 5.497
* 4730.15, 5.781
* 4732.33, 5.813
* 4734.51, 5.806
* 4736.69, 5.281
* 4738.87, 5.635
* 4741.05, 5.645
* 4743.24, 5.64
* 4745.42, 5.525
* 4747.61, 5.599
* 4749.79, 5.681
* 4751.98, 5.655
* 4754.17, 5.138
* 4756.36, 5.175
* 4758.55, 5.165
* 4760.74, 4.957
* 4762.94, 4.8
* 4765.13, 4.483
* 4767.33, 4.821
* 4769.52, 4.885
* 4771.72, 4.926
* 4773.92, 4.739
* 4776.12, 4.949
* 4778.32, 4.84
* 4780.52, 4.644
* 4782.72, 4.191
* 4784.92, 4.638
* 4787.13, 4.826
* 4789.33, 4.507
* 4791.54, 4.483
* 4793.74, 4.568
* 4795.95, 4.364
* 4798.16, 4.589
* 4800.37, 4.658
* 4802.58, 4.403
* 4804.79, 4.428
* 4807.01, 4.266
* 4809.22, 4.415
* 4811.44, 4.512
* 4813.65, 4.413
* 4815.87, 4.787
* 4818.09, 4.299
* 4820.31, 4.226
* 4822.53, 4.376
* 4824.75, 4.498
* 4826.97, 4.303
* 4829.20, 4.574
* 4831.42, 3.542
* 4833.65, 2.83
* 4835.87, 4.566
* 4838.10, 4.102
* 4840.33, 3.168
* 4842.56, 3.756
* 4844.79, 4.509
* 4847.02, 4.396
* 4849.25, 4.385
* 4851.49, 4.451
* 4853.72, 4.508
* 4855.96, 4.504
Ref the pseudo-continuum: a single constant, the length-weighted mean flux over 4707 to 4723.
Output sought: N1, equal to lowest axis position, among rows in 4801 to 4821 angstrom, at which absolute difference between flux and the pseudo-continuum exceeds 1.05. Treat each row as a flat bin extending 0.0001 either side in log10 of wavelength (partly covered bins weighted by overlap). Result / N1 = 4802.58 angstrom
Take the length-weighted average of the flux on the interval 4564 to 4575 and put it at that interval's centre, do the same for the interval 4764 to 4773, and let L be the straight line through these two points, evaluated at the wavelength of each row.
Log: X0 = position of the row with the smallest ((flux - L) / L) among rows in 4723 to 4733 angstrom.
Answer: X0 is 4727.97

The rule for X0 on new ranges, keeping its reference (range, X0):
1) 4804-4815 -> 4807.01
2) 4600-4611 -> 4607.60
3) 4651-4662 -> 4658.81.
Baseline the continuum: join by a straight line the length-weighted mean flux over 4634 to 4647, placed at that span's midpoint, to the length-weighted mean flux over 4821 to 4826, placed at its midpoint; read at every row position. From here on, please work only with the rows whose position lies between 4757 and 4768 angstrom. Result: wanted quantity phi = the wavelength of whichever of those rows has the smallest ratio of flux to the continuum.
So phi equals 4765.13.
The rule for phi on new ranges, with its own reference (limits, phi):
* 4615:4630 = 4618.22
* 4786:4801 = 4795.95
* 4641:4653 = 4648.09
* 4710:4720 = 4710.59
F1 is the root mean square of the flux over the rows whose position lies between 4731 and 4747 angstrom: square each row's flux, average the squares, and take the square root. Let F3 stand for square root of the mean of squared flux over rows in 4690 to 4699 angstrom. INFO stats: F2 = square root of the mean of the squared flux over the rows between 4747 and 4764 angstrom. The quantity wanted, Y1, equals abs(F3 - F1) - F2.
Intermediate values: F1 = 5.62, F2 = 5.3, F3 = 5.3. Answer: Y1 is -4.96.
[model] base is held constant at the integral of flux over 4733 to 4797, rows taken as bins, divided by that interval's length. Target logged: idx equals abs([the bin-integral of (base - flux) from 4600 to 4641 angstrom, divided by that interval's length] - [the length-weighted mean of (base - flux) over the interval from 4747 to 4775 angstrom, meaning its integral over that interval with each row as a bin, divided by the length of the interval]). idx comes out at 0.35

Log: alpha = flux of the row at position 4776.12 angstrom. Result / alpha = 4.949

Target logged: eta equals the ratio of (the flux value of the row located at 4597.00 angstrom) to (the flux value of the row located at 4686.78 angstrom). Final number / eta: 0.94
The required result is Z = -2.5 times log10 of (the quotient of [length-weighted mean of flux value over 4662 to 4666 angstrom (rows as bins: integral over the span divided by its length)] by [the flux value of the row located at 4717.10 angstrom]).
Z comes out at 0.15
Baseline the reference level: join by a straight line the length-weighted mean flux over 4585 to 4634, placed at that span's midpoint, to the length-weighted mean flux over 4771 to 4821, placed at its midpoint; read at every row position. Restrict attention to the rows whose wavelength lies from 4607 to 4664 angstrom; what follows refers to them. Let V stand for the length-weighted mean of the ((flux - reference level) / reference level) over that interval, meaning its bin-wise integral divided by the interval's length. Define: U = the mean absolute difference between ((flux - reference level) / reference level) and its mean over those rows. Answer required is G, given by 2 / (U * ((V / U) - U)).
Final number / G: 119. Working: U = 0.04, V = 0.02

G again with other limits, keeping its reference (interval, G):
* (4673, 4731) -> 14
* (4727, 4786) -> 16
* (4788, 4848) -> -34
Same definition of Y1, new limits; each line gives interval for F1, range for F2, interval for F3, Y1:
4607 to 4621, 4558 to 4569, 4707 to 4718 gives -3.63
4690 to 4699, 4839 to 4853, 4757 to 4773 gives -3.70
